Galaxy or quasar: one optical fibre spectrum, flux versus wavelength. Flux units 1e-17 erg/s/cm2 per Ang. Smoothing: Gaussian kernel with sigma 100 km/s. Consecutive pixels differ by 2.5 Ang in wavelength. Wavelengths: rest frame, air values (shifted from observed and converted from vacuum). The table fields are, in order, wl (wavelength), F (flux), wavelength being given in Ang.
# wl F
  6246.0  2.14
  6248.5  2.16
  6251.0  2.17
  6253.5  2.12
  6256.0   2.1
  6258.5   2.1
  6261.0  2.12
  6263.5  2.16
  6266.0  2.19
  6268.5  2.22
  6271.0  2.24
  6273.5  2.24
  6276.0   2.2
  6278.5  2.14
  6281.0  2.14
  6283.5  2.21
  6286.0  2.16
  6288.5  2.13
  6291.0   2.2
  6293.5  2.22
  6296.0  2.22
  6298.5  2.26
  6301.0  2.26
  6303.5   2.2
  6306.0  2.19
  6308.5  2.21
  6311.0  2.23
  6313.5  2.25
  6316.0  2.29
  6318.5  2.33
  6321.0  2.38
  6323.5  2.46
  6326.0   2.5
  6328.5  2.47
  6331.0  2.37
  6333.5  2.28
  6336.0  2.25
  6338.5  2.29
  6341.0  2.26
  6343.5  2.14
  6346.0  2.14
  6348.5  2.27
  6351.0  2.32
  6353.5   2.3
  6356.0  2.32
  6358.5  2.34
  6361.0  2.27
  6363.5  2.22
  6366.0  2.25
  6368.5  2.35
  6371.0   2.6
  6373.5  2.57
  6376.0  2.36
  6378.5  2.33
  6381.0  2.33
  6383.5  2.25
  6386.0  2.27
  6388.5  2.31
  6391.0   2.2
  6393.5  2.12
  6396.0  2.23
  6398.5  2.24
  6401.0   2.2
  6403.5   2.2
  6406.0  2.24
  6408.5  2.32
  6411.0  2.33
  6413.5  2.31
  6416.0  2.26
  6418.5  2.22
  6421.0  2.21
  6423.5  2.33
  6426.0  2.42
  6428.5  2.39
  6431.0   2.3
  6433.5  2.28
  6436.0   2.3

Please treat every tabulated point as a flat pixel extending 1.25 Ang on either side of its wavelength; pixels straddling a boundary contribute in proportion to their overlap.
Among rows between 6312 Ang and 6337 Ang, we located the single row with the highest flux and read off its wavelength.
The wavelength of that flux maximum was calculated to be 6326.0 Ang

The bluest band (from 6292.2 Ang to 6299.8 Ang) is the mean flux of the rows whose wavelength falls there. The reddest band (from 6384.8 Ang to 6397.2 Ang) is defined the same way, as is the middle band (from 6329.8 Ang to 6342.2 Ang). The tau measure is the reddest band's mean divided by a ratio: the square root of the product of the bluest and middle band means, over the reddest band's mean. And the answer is 2.19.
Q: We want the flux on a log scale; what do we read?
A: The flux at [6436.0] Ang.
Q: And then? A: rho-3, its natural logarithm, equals 0.833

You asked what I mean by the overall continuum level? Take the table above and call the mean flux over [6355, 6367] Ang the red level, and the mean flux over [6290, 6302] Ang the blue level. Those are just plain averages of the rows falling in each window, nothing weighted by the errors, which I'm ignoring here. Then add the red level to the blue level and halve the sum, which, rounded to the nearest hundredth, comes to 2.26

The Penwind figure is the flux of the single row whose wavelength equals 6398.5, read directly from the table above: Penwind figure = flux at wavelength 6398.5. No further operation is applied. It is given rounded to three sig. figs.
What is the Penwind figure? 2.24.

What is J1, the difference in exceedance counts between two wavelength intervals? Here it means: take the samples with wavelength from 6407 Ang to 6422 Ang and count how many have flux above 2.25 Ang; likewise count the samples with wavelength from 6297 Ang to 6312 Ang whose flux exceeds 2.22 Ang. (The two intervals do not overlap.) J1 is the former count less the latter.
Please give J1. 1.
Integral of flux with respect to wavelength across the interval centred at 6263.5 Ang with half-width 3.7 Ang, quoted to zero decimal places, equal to 16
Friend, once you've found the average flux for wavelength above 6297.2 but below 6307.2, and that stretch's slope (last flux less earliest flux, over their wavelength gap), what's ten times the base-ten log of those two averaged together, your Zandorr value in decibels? 0.45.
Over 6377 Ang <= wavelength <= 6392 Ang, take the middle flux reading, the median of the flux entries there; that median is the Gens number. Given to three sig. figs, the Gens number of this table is 2.29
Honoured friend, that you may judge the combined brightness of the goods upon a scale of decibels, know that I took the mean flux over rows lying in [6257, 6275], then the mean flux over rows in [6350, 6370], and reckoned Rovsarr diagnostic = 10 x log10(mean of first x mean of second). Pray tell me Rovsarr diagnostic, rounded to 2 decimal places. 7.00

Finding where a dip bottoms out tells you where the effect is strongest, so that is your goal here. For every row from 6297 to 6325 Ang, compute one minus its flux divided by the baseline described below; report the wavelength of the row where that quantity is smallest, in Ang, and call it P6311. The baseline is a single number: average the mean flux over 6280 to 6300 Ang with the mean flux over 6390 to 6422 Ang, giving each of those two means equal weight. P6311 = 6323.5 Ang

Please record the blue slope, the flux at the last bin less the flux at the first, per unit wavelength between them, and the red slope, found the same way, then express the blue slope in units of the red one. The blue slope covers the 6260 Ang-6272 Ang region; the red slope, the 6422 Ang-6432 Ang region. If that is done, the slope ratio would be -3.0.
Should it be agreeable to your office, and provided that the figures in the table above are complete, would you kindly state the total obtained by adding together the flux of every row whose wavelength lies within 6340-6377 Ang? 34.7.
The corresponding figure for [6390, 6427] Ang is 33.8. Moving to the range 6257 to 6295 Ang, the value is 32.7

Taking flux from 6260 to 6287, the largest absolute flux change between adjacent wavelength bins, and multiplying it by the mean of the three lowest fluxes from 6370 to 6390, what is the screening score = 0.159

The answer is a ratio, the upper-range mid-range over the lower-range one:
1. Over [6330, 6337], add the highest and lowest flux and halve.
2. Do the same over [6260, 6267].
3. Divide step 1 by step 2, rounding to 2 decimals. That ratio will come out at 1.07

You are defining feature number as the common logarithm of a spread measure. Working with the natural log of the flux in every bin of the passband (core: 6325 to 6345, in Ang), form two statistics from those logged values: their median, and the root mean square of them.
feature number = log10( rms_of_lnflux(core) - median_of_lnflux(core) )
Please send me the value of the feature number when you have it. -1.8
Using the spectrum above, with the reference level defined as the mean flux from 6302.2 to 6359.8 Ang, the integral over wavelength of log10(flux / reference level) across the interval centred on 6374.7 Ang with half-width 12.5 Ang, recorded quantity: 0.3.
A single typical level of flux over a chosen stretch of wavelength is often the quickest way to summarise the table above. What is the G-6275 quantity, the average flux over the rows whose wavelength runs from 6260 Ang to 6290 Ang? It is 2.18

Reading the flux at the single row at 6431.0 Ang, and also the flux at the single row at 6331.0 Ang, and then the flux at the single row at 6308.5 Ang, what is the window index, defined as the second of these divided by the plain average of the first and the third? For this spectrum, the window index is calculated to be 1.05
